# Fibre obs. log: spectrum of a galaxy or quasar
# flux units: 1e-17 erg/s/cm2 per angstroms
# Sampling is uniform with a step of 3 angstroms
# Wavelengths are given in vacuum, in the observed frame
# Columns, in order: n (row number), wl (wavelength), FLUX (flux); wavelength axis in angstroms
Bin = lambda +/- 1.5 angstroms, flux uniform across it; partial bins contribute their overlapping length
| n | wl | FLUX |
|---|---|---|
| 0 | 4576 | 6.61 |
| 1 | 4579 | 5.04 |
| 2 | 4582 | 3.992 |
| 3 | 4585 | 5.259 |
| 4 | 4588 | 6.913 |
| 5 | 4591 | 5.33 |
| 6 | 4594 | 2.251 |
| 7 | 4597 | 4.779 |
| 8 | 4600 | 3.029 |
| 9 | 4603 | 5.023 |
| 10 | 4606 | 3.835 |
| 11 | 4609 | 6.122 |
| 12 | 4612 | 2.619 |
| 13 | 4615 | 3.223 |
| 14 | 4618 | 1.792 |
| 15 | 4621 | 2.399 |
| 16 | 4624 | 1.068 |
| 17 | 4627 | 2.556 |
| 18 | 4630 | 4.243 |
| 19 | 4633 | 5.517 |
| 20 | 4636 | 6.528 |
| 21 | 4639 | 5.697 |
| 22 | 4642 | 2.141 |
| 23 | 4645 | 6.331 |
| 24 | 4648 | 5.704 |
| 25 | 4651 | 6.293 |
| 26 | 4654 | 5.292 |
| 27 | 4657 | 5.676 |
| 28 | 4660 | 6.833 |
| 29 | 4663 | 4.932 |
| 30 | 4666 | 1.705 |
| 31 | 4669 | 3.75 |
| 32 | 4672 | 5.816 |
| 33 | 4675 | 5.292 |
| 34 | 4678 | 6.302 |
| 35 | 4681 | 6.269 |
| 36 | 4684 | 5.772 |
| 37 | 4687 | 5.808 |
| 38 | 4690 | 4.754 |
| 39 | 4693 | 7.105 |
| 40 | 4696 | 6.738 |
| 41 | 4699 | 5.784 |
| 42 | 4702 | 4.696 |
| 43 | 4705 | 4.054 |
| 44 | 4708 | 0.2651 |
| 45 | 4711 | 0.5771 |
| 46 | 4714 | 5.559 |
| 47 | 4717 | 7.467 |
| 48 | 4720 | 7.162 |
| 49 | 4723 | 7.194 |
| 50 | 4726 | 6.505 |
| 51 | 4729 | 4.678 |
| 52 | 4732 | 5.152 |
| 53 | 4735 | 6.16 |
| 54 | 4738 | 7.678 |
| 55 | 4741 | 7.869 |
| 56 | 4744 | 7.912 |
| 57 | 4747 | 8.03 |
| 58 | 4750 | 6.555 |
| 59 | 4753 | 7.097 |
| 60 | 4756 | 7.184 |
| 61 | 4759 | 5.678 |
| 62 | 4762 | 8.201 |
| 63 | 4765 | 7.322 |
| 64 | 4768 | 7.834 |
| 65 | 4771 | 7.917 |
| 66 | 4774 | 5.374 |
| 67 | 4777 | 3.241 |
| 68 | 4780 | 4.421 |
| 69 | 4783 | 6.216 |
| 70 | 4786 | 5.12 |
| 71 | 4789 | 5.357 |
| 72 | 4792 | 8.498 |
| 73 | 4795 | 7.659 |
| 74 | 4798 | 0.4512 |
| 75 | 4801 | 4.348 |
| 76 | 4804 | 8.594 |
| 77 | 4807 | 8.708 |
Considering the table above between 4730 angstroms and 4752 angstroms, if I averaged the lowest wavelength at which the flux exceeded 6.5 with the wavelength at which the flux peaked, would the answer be 4742.5 angstroms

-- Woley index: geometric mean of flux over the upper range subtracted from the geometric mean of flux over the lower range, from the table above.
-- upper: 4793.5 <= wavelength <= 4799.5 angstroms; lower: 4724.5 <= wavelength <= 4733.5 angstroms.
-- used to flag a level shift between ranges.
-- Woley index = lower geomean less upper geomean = 3.5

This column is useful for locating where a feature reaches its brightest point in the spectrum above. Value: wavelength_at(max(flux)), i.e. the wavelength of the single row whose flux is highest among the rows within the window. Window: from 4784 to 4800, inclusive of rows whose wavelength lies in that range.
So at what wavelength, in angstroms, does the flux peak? 4792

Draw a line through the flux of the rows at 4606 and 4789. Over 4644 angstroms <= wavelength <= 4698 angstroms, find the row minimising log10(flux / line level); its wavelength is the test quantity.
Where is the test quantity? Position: 4666 angstroms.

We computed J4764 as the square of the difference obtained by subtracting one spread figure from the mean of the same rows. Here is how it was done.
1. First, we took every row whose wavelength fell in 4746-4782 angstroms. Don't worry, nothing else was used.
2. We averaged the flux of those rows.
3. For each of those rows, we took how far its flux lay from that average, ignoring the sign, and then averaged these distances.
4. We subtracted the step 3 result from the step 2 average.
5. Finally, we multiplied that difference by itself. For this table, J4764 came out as 28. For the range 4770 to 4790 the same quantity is 19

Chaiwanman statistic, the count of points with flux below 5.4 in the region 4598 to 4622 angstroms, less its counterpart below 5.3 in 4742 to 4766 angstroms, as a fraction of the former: 1.0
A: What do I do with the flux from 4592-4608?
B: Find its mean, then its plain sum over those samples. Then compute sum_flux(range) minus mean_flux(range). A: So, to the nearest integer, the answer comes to 15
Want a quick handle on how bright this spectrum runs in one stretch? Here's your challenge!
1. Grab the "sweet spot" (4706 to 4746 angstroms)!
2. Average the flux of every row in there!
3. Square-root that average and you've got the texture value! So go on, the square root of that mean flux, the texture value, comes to 2.39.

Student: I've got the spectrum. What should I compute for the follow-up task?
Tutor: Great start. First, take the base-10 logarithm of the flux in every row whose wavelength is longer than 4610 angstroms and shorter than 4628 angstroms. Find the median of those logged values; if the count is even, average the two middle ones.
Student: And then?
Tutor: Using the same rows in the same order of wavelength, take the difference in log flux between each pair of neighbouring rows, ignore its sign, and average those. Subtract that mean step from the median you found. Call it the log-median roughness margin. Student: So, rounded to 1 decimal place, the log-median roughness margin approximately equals 0.2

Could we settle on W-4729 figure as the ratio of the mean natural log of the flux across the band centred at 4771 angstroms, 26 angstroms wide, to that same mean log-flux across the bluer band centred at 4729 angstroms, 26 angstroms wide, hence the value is 1.0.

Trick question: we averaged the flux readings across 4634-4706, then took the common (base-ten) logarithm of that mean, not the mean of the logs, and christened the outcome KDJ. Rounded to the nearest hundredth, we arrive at 0.73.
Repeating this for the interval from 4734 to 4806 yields 0.81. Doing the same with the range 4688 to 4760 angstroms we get 0.77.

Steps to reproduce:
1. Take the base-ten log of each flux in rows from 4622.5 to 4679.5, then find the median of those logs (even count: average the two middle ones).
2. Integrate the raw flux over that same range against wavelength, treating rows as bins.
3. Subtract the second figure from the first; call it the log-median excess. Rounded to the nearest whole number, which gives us -274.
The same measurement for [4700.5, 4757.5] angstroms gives -335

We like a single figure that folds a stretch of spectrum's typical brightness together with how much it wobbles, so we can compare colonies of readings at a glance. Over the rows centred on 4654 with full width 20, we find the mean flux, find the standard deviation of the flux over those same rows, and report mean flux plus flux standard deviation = 6.5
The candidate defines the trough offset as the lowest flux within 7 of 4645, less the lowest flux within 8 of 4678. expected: -3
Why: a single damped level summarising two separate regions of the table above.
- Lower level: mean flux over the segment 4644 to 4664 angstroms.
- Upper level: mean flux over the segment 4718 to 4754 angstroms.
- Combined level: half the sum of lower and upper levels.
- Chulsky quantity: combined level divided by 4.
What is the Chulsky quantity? 1.59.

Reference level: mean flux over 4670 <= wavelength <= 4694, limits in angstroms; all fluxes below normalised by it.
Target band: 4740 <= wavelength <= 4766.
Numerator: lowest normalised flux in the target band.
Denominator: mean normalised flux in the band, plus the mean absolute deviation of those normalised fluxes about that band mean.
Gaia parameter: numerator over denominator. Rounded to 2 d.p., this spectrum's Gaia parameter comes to 0.72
